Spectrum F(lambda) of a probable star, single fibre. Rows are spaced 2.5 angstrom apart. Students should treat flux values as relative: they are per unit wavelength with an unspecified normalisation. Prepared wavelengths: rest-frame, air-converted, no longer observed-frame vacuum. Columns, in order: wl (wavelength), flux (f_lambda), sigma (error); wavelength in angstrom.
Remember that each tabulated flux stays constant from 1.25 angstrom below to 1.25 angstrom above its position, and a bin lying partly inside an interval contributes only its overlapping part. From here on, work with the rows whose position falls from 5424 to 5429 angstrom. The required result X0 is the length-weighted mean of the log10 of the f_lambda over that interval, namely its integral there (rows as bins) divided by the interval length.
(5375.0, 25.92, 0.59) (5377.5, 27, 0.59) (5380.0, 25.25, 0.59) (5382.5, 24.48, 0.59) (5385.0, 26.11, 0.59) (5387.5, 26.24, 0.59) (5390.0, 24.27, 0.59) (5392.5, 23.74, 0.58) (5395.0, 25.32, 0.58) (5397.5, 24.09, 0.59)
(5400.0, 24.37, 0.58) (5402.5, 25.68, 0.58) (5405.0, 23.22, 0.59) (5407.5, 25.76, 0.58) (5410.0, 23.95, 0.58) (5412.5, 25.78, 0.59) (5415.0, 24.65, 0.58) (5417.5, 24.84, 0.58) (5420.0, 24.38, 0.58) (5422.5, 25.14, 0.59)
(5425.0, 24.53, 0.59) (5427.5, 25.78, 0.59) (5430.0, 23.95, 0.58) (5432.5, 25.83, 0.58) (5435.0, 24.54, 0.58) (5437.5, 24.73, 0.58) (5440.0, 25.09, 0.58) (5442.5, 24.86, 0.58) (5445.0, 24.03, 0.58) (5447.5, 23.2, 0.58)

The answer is 1.40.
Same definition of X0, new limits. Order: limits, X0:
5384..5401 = 1.40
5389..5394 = 1.38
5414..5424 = 1.39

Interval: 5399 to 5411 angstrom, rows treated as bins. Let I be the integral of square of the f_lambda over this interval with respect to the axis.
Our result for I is 7282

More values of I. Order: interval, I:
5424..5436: 7472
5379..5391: 7684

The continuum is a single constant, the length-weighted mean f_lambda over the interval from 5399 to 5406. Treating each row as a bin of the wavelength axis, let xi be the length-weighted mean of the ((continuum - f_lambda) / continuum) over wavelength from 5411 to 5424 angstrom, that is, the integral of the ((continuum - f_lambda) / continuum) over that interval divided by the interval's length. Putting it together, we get -0.019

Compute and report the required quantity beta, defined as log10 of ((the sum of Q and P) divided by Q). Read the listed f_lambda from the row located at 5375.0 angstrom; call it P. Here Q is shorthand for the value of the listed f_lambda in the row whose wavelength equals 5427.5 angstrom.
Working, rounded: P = 25.92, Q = 25.78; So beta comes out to 0.302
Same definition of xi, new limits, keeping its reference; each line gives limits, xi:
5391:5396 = 0.000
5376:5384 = -0.046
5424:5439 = -0.018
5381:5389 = -0.044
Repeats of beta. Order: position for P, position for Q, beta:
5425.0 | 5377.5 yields 0.281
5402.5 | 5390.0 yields 0.313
